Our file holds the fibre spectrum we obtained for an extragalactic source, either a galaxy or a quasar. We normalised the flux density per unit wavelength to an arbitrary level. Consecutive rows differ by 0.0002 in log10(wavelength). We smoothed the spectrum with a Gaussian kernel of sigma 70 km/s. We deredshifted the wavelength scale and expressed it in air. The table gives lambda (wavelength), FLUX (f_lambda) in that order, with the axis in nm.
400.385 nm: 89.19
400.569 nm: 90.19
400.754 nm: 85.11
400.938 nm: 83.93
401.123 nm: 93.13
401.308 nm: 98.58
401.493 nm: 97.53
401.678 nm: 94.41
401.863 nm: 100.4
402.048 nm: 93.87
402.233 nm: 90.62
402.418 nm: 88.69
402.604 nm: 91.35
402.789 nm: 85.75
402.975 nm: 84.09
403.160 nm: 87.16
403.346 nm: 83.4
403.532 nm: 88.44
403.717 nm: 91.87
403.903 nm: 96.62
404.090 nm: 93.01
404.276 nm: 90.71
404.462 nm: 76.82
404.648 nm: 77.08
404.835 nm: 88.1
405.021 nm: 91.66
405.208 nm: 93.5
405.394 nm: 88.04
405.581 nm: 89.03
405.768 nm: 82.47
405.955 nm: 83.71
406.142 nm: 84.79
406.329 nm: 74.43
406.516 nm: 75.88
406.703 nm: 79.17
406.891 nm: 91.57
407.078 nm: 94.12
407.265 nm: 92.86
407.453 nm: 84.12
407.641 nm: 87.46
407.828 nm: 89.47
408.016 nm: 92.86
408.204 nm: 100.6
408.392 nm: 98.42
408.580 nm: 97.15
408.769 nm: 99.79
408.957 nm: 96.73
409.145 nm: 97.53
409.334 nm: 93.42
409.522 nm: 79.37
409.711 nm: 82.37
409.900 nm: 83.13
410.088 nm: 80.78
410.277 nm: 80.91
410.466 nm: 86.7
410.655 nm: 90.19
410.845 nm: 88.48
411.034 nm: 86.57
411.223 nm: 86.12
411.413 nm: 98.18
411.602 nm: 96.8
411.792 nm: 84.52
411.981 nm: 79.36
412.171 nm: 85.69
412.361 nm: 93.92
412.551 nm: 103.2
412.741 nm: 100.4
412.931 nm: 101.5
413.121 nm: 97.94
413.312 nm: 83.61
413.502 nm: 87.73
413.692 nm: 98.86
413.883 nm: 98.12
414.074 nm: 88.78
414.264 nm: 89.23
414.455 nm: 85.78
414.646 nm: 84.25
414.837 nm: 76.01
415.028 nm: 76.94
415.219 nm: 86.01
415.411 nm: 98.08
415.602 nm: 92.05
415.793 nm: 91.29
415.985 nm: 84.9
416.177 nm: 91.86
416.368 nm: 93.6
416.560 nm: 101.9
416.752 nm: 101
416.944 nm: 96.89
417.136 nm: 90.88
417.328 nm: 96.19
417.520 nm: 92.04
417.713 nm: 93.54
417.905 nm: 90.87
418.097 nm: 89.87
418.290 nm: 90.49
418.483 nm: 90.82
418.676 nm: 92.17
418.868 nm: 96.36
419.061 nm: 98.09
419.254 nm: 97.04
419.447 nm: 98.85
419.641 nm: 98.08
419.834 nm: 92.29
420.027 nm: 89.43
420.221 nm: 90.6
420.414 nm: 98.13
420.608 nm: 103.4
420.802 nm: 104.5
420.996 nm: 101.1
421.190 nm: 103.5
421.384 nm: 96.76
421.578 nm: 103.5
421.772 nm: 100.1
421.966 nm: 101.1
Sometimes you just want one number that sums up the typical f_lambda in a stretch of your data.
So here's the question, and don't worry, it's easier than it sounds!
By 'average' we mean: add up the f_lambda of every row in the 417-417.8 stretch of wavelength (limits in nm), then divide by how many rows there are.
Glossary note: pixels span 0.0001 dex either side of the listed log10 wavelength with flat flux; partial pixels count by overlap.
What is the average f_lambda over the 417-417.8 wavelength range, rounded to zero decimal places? 93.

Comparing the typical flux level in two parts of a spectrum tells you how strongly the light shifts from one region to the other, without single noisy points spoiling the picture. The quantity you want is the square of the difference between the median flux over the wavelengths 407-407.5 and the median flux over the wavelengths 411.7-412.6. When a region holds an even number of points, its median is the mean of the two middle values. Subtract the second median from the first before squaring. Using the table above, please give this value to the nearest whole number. 51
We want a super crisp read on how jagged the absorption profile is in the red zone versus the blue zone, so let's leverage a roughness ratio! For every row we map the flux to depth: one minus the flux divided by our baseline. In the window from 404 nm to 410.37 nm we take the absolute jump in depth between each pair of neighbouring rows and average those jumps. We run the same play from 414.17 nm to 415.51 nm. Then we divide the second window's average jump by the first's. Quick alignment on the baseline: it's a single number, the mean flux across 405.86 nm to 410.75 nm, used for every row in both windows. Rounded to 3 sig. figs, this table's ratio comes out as 1.40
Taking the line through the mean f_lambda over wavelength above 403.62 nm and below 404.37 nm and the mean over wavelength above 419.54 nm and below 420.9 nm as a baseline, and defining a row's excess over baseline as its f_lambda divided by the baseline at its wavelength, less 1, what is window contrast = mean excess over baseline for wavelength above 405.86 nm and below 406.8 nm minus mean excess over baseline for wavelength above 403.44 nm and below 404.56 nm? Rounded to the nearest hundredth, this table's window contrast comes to -0.11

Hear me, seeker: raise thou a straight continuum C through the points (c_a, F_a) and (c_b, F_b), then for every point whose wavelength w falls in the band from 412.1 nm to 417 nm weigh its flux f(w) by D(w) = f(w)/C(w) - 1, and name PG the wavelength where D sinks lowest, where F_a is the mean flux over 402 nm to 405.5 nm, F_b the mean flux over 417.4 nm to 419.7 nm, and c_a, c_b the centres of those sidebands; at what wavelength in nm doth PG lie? 414.837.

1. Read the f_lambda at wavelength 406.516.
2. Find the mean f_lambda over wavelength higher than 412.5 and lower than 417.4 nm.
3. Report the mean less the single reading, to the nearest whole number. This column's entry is 16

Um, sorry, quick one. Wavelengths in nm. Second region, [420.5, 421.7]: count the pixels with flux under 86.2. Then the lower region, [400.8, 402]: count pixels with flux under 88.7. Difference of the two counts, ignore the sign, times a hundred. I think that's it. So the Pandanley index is 100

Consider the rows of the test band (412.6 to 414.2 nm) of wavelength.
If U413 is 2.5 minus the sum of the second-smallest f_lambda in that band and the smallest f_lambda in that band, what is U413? -169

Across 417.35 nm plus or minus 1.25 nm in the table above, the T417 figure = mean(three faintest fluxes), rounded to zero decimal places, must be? 90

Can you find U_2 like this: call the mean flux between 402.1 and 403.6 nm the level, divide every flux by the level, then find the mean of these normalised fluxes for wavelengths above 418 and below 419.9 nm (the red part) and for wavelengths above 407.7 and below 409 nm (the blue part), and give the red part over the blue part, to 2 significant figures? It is 0.98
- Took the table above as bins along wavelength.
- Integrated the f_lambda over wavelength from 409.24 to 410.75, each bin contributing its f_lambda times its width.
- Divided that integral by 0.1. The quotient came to 1278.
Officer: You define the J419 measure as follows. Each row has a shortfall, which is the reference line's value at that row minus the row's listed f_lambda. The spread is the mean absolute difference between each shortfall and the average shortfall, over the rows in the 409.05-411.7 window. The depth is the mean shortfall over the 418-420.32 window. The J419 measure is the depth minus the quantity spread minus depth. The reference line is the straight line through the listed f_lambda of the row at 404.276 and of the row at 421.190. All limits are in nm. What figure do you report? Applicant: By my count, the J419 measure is 11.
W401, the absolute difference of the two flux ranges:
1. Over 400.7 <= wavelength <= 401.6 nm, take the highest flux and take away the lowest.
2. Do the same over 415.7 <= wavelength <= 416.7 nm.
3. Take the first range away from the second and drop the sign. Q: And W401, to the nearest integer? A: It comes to 2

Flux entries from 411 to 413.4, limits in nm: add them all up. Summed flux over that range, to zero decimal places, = 1198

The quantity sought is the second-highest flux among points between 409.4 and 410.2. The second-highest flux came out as 82.37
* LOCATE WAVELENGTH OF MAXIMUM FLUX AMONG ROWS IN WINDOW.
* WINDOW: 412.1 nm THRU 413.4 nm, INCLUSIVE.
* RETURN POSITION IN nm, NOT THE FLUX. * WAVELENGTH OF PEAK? 412.551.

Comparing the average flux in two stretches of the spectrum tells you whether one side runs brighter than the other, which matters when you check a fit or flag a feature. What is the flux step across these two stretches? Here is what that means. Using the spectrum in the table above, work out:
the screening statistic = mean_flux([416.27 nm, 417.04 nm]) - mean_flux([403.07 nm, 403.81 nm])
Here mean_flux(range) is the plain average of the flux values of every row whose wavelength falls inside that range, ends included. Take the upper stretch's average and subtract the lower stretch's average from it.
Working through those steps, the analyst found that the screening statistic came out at 10.6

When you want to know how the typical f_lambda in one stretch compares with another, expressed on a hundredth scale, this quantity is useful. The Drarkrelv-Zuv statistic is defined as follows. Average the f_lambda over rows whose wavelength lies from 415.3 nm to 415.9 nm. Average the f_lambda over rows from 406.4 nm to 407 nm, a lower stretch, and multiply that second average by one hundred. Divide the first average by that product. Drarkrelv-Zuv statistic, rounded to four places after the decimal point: 0.0114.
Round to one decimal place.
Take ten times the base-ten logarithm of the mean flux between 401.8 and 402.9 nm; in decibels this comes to 19.6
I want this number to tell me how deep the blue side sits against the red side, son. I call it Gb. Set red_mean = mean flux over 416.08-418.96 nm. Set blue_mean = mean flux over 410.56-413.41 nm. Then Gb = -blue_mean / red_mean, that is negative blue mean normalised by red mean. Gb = -0.977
